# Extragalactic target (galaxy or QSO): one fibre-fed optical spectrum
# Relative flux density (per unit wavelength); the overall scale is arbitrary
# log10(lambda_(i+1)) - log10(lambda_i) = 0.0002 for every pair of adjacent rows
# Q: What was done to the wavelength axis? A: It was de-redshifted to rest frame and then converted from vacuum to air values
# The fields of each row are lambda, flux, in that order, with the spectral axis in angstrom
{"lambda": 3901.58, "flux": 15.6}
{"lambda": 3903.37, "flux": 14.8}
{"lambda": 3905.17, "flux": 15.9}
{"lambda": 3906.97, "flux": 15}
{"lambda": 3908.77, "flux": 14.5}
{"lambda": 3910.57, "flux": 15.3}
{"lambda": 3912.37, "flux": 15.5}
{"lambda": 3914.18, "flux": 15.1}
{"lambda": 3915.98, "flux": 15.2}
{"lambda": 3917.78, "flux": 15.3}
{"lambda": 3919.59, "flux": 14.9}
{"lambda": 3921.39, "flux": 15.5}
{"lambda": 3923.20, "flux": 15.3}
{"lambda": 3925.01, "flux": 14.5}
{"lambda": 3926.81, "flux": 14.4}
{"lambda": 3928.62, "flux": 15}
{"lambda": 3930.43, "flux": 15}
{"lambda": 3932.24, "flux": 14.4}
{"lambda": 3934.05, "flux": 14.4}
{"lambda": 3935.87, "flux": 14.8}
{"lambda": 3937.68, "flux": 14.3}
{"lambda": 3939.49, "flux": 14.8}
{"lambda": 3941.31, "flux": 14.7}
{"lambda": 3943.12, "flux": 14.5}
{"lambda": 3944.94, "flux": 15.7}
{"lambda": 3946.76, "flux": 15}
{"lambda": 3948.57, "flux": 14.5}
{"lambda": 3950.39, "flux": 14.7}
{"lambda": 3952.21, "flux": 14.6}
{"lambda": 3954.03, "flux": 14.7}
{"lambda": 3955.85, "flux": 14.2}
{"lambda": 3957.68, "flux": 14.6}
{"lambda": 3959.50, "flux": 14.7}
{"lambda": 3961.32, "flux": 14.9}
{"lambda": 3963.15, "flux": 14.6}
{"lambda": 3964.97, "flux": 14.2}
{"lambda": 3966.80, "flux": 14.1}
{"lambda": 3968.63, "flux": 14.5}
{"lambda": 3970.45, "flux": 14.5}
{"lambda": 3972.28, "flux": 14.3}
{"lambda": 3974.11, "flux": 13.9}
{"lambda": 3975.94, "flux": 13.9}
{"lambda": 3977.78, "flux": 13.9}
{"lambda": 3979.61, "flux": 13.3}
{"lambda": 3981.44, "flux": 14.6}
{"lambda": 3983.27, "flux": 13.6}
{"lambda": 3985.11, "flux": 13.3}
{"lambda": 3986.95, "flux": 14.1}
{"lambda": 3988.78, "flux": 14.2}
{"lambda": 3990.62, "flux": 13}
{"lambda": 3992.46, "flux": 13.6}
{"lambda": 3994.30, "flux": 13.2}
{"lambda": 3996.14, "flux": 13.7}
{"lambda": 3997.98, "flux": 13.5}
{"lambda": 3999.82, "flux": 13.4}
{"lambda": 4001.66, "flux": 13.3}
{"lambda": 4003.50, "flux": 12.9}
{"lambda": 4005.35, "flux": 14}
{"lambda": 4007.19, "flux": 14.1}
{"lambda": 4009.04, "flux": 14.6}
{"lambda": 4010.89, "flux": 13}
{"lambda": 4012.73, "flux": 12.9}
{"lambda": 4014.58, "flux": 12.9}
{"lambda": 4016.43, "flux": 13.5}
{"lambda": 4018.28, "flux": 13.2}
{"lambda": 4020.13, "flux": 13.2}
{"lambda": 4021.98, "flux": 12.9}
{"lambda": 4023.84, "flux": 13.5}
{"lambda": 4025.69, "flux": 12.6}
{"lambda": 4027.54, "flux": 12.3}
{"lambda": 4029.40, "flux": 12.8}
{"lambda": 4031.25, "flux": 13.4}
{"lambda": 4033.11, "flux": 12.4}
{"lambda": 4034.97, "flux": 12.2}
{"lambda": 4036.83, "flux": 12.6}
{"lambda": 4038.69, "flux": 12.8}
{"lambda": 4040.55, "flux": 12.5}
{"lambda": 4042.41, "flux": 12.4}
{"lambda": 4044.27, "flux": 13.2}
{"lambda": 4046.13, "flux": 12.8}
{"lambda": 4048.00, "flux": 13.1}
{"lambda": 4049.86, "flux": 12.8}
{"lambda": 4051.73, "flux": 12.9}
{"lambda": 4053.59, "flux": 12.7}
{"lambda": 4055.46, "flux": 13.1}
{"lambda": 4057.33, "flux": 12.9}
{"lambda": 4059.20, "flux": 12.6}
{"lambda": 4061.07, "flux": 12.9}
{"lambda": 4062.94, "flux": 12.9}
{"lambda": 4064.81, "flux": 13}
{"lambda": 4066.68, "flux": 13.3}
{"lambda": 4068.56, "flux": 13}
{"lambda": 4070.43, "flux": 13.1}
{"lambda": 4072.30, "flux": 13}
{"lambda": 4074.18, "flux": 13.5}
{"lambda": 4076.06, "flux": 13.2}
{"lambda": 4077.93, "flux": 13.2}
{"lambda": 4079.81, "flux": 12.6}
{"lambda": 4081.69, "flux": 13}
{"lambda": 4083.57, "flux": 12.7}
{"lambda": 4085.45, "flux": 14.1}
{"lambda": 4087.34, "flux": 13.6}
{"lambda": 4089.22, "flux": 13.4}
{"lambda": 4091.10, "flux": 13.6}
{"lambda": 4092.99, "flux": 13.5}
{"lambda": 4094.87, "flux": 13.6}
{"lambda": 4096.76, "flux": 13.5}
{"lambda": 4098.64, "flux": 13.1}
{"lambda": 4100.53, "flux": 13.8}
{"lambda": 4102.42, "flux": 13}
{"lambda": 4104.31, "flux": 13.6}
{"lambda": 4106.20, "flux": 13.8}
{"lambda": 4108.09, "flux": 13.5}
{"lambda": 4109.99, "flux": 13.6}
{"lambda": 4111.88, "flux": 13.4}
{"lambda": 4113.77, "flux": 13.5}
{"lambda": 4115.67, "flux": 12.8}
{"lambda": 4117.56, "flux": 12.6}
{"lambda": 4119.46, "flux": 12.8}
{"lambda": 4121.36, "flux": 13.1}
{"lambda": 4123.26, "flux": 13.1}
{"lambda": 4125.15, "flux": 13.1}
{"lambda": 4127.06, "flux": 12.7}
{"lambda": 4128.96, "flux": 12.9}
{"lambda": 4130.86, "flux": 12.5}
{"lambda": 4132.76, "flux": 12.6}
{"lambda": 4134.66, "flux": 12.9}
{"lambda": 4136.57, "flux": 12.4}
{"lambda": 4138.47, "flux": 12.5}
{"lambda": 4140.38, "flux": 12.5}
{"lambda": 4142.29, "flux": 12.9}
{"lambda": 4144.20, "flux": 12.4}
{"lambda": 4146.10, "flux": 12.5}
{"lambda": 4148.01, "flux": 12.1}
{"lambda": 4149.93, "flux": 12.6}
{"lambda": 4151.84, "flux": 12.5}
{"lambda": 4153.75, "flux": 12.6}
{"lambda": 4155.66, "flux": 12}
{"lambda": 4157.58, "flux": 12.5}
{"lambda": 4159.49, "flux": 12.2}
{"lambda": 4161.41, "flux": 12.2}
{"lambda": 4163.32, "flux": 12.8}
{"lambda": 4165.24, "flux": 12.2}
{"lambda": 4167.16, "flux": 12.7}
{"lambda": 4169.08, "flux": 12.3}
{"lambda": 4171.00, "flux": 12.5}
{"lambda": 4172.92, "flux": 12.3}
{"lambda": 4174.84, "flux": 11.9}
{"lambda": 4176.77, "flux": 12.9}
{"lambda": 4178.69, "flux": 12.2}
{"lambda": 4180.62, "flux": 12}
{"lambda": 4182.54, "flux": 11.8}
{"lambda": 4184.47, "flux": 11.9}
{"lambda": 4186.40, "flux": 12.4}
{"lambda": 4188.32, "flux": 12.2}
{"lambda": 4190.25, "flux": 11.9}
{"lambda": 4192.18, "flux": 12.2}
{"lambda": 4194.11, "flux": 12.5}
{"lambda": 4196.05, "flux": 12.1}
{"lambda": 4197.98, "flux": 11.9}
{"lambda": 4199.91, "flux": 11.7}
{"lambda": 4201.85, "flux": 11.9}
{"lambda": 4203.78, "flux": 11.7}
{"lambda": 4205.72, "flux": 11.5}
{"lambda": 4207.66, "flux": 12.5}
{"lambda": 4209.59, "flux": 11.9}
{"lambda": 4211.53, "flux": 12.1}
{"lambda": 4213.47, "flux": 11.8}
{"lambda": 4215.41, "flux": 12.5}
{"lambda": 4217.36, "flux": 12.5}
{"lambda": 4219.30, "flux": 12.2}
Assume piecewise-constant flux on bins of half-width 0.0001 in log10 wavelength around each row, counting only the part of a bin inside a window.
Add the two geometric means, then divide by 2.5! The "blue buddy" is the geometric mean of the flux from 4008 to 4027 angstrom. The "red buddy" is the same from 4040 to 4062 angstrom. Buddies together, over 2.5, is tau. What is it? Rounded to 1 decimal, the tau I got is 10.4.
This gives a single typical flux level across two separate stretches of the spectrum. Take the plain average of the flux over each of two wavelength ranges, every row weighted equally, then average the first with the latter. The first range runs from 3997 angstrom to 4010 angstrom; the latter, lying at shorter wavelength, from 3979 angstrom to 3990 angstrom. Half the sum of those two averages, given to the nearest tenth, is 13.8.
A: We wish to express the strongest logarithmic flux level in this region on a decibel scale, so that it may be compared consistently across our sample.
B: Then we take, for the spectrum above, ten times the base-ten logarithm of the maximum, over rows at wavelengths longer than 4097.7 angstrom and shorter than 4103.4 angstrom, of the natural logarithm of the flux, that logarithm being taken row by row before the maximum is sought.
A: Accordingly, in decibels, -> 4.19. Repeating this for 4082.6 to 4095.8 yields 4.23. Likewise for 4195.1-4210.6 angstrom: 4.02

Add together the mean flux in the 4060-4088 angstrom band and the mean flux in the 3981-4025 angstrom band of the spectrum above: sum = 26.6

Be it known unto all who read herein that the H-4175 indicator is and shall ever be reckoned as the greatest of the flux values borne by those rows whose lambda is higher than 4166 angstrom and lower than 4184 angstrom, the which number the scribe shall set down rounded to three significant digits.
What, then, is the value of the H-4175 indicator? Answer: 12.9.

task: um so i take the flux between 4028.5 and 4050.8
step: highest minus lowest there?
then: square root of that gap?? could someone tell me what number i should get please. 1.10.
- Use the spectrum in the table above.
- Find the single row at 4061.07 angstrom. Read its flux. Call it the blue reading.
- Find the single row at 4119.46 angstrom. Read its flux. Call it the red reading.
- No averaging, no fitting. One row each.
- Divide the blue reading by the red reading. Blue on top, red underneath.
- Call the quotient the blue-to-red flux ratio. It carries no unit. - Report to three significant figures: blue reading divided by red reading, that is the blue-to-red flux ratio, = 1.01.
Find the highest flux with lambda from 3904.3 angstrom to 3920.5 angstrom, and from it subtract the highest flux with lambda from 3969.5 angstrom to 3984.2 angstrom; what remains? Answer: 1.3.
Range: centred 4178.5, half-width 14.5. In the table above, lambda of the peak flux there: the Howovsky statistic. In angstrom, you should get 4176.77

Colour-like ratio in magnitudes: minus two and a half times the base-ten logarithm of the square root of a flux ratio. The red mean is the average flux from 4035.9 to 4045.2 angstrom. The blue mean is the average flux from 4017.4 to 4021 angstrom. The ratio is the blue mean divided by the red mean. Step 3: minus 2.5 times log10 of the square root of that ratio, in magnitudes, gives -0.021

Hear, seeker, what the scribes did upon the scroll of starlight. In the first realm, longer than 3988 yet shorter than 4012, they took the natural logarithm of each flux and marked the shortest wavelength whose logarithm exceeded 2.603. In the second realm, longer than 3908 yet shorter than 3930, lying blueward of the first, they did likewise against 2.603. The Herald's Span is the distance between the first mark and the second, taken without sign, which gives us 80.0 angstrom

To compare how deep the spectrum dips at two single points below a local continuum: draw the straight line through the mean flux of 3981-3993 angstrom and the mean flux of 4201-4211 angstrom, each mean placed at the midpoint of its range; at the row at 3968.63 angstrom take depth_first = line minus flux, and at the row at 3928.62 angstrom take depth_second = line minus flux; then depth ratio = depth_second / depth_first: 1.3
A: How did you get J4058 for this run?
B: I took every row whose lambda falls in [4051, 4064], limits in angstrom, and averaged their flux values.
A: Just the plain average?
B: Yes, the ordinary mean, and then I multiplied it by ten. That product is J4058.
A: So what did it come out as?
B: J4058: 129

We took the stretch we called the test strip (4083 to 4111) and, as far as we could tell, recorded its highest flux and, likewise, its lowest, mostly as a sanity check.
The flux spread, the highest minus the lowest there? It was 1.4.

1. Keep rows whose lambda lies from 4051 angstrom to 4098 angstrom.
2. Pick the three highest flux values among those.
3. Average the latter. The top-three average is 13.8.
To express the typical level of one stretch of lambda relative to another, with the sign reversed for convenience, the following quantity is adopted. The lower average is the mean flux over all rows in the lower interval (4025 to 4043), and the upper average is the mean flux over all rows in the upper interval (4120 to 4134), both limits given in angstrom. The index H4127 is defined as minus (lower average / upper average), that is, -0.98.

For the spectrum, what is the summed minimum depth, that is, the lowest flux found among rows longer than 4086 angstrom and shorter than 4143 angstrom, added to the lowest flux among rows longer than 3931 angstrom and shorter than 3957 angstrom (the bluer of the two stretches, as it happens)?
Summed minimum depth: 26.6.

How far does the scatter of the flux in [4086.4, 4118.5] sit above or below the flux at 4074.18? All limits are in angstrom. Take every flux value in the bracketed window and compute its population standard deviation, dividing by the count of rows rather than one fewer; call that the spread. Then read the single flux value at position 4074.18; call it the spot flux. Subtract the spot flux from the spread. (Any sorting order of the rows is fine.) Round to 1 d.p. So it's -13.2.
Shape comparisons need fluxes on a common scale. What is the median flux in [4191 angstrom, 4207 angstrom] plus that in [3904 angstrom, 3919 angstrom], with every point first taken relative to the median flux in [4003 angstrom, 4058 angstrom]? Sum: 2.10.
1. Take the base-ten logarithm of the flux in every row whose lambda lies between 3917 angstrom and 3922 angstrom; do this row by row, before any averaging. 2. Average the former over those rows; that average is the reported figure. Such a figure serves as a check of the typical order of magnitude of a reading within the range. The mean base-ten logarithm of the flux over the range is 1.18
